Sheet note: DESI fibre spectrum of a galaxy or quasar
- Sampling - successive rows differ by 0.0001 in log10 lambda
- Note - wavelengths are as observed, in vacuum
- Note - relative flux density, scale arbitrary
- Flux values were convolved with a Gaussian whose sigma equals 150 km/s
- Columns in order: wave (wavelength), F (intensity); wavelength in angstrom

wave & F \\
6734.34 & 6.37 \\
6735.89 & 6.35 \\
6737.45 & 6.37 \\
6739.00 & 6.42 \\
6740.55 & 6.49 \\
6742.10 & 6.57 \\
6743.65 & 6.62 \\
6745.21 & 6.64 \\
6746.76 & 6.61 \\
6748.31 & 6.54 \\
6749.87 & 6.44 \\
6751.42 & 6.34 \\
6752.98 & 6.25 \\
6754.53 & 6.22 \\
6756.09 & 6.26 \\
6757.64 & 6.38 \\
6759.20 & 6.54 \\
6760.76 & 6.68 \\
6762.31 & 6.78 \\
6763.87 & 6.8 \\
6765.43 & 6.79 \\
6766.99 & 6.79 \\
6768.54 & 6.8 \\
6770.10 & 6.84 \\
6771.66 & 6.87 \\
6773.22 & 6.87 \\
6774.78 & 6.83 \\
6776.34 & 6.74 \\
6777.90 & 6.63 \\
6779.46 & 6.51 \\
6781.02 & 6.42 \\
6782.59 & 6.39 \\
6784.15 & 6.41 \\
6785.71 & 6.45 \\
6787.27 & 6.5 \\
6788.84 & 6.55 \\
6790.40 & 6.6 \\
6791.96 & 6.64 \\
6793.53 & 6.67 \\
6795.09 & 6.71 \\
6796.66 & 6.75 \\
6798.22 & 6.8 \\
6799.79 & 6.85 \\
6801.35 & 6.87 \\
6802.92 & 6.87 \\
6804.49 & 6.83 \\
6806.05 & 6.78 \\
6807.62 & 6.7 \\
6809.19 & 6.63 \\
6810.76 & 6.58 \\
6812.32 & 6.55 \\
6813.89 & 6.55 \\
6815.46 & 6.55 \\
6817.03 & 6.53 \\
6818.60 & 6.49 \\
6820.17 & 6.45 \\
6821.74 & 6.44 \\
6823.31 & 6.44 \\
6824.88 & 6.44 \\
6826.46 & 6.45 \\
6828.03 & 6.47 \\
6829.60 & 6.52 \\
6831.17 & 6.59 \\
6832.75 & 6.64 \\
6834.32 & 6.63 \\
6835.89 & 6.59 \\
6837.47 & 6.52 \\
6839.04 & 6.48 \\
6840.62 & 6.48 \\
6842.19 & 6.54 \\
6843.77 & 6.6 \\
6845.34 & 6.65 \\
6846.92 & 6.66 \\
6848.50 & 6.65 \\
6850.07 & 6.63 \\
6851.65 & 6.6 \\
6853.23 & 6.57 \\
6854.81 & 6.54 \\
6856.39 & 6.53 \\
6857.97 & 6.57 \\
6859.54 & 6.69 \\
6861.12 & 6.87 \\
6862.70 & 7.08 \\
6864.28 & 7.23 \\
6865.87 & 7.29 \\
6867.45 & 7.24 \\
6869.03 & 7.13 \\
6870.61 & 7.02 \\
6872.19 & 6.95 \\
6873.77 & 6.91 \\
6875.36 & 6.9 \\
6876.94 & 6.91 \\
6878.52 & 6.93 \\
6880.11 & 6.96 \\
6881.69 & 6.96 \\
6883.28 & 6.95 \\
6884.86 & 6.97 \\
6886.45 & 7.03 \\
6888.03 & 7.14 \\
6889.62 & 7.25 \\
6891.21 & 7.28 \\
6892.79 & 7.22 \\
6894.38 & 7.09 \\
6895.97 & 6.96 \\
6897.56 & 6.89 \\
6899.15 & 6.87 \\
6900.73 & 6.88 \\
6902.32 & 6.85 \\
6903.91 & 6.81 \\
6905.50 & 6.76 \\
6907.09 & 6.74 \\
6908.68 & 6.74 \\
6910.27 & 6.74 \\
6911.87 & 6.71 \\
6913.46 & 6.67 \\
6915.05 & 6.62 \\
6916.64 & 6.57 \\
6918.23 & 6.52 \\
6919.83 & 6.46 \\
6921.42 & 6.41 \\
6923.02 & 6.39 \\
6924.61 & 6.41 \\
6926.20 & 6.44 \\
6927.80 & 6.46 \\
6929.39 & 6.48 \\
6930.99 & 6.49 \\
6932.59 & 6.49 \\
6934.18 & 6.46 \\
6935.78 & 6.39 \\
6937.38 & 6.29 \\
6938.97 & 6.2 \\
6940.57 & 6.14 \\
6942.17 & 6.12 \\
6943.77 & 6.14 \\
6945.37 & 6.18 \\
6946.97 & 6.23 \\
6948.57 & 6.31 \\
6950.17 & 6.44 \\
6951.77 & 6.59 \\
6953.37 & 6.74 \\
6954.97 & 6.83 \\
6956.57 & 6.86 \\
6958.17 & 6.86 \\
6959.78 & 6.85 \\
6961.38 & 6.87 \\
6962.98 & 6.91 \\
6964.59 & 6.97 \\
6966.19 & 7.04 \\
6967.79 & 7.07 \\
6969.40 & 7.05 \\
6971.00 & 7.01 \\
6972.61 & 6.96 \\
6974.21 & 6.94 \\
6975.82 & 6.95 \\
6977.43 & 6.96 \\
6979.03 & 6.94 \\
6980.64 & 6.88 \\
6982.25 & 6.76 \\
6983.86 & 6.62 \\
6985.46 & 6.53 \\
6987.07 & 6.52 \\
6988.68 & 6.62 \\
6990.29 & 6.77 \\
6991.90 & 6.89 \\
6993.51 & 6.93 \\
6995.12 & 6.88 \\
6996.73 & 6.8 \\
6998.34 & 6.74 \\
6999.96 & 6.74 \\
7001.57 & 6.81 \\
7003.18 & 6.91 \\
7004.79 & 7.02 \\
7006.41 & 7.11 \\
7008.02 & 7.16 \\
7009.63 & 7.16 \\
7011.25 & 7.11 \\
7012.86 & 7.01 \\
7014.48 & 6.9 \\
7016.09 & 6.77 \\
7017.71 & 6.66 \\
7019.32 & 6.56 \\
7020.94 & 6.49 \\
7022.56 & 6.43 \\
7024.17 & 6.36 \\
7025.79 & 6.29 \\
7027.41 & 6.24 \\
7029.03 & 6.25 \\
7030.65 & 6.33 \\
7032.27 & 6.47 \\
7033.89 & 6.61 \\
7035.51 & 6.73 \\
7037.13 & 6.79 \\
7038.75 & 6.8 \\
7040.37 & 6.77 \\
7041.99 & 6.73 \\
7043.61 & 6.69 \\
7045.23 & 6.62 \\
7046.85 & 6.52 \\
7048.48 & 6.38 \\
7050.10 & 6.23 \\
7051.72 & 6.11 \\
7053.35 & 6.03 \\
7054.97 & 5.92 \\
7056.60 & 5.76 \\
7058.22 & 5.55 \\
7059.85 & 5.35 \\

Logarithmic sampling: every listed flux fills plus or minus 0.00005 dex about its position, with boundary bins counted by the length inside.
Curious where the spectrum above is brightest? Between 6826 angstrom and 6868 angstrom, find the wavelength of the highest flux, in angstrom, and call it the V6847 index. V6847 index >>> 6865.87 angstrom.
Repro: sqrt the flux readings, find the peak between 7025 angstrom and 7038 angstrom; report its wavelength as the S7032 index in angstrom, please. 7037.13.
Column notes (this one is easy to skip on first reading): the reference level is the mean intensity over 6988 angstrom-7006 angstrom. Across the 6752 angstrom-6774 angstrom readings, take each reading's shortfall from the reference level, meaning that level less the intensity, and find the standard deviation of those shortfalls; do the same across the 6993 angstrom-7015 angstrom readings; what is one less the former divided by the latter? -0.7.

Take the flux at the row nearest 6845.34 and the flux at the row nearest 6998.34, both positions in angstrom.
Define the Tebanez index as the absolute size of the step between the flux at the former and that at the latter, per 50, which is 0.0018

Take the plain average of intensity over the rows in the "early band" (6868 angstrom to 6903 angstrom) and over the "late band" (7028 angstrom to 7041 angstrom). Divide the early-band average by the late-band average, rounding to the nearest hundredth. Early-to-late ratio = 1.06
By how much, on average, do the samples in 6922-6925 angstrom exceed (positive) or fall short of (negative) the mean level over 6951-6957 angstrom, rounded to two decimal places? -0.35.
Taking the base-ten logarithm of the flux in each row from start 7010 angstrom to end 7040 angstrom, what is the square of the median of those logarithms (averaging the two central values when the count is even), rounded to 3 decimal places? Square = 0.670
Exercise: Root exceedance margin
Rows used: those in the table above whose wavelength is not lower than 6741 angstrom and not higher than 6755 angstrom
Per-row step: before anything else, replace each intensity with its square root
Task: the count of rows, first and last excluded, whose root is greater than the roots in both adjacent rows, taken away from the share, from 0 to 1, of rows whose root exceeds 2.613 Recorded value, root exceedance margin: -1.00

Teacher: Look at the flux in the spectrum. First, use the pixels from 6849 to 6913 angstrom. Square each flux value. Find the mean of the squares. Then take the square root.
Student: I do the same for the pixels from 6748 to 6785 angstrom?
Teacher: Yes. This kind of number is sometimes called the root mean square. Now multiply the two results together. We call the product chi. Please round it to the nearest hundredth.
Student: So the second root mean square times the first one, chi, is 45.57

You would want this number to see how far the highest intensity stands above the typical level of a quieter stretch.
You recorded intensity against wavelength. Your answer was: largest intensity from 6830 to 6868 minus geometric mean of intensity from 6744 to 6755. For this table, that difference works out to 0.86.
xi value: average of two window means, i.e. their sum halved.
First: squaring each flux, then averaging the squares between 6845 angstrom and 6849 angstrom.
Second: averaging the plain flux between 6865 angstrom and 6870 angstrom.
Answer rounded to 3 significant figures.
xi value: 25.7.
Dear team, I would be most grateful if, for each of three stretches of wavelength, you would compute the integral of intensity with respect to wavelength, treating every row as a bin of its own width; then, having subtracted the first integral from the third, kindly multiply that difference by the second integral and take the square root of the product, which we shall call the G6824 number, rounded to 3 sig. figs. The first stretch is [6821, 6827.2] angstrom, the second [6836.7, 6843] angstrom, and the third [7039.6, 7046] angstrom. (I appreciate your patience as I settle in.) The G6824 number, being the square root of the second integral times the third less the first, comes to 11.1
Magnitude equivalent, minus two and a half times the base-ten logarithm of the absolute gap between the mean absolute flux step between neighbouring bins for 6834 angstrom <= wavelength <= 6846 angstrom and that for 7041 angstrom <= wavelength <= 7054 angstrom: 3.16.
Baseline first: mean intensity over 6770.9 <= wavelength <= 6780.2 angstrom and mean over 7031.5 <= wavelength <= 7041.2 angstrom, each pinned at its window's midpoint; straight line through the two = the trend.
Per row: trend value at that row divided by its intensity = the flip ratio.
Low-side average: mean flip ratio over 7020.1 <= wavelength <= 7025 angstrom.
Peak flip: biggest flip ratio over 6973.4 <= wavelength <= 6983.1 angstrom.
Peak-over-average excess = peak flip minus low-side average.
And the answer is -0.05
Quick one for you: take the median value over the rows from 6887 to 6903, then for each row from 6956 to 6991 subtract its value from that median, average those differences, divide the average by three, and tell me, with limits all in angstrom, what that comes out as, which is 0.05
